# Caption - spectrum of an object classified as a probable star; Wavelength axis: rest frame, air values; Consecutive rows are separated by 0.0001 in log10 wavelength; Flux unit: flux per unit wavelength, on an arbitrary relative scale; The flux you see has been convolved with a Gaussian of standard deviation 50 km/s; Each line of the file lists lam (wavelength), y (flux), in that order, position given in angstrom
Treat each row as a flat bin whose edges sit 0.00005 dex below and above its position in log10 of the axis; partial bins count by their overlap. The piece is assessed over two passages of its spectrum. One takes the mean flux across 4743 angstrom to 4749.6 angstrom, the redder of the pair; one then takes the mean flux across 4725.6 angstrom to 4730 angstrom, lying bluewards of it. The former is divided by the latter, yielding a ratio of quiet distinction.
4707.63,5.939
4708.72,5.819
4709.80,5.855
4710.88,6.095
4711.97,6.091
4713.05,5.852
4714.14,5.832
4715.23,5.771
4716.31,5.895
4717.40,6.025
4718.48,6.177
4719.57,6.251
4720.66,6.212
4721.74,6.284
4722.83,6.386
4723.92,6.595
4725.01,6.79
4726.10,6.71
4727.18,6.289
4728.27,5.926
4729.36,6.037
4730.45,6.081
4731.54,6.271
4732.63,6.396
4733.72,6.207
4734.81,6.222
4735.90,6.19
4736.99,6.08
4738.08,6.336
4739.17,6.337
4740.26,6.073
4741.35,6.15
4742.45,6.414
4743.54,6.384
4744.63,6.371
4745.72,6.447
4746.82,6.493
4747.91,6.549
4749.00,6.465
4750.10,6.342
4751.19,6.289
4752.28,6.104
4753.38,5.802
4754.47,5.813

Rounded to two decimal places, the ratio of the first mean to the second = 1.03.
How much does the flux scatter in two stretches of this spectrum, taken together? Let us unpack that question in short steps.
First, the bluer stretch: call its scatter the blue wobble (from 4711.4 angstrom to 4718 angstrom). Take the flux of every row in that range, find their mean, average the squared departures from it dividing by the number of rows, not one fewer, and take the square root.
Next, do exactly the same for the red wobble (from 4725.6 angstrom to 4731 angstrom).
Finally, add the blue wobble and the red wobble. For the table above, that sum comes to 0.39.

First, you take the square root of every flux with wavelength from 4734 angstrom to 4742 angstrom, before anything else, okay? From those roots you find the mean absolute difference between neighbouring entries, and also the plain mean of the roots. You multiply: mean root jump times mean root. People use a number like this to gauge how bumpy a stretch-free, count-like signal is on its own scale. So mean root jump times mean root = 0.062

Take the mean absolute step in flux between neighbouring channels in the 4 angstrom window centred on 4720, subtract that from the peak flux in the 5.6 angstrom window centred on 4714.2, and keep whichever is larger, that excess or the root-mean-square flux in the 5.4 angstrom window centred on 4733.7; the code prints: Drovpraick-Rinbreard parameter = 6.26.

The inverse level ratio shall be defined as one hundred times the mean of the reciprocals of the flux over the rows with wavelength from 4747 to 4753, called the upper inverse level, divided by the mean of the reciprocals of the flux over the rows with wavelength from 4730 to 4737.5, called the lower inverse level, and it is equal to 98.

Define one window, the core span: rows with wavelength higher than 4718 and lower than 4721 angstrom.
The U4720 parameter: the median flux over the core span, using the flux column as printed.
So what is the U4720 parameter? 6.21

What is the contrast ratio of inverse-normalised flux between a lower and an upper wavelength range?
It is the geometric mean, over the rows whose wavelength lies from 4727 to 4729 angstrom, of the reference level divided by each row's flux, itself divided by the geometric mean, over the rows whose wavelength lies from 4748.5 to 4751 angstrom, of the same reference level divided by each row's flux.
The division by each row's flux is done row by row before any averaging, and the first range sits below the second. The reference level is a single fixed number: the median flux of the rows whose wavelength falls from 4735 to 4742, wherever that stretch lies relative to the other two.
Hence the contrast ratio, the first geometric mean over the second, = 1.05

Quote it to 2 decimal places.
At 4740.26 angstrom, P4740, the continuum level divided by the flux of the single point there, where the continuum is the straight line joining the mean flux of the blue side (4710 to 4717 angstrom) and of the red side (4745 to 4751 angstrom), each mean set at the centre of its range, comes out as 1.04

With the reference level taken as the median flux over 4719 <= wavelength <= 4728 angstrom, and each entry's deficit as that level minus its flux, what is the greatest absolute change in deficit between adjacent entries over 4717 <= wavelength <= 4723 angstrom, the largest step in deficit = 0.15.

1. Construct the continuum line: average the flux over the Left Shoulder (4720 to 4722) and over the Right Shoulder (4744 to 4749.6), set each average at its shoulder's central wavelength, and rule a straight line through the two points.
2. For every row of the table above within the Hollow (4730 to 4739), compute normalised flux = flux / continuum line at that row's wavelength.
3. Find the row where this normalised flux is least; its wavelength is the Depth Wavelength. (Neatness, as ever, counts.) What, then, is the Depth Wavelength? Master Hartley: 4736.99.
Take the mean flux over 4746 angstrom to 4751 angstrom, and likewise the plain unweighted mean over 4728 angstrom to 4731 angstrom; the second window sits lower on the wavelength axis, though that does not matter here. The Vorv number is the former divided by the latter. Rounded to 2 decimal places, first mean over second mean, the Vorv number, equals 1.07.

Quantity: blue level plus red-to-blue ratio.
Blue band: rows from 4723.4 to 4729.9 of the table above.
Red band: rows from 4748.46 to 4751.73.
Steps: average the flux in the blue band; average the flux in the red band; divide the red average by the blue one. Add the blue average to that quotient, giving 7.39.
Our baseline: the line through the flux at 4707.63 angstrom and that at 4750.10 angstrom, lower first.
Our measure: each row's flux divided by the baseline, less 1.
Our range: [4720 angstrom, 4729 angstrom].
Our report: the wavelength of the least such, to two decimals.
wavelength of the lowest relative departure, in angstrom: 4728.27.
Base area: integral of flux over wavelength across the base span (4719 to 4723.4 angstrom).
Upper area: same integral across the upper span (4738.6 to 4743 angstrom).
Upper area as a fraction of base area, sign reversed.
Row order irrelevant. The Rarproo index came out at -1.0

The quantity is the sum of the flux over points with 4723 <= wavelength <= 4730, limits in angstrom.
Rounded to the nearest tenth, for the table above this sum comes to 38.3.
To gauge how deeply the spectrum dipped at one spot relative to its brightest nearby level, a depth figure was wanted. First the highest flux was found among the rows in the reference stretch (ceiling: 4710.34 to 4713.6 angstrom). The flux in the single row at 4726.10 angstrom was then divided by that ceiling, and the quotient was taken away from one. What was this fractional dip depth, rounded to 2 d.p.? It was -0.10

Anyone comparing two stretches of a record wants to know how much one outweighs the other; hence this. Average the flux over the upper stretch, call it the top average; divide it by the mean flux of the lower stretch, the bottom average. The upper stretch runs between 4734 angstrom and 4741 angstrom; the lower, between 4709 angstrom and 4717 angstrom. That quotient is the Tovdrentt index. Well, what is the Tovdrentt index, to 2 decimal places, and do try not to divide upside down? 1.05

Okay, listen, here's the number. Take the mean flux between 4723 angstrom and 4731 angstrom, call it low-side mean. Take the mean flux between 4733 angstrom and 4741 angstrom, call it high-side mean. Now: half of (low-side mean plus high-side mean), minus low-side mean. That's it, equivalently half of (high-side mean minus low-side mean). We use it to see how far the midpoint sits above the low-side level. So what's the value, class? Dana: -0.07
